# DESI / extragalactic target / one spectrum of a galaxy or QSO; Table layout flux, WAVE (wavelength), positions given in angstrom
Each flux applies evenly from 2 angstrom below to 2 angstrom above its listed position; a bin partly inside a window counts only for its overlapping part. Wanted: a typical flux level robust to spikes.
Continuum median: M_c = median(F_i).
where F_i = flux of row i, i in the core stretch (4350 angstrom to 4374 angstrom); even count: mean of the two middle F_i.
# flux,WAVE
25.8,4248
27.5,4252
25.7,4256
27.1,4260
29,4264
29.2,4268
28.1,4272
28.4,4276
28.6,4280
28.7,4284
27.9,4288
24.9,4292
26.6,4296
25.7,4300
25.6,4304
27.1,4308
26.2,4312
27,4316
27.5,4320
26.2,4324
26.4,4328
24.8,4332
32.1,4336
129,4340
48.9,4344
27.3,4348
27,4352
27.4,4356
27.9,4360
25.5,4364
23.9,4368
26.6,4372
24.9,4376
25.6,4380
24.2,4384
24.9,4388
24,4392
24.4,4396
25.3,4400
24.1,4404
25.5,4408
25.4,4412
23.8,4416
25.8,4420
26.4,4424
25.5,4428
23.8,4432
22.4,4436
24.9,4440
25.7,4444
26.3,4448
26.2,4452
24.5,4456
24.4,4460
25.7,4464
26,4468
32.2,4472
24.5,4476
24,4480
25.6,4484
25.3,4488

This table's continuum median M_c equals 26.8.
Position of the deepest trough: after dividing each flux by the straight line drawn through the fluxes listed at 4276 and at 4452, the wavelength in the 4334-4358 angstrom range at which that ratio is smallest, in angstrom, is 4352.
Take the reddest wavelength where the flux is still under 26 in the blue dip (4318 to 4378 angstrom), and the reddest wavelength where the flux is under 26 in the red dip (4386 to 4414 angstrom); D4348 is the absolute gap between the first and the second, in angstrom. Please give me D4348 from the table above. 36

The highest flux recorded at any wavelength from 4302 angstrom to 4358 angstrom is 129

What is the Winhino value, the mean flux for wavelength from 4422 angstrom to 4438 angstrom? 24.5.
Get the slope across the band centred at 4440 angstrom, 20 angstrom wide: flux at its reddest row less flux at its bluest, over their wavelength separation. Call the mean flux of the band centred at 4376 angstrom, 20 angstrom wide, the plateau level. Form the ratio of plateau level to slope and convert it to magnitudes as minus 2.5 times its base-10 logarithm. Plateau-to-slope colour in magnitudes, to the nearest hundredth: -5.51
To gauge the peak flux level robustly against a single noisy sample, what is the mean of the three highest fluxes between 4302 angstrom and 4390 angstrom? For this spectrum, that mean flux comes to 70.0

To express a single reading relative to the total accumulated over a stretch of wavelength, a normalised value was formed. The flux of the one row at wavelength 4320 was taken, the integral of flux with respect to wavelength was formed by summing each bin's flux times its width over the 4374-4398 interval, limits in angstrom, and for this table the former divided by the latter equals 0.046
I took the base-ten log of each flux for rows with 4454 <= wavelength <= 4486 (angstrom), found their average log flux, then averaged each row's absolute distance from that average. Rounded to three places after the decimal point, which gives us 0.025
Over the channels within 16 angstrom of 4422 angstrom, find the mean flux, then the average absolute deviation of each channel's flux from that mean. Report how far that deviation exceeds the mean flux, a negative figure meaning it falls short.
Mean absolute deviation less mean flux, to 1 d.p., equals -23.7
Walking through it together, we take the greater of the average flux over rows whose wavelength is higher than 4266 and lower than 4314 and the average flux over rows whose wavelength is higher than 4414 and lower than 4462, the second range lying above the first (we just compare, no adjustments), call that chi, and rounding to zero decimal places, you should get 27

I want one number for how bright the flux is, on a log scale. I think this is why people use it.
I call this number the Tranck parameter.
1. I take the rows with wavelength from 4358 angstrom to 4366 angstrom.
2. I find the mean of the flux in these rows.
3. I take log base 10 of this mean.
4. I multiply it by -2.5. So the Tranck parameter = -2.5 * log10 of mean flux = -3.57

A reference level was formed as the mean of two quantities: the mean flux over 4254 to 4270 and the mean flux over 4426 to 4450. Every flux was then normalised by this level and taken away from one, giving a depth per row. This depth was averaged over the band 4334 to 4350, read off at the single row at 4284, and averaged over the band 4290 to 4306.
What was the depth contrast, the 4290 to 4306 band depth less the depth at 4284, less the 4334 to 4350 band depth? 1.37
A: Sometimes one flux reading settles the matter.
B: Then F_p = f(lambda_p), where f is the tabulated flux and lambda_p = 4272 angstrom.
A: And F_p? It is 28.1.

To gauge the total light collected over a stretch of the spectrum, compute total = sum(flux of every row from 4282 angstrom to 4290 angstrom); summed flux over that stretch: 57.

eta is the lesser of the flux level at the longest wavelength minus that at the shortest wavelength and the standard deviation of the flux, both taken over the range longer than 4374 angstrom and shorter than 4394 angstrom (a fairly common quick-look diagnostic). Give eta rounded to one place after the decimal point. -0.9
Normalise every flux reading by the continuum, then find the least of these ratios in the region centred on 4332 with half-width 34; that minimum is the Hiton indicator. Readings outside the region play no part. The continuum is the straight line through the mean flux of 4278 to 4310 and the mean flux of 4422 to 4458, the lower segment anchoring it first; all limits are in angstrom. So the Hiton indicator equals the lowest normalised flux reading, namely 0.939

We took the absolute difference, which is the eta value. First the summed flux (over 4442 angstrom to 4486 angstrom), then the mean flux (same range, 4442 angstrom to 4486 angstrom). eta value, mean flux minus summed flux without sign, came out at 259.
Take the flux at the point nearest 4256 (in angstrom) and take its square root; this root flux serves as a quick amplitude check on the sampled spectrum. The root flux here 5.07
